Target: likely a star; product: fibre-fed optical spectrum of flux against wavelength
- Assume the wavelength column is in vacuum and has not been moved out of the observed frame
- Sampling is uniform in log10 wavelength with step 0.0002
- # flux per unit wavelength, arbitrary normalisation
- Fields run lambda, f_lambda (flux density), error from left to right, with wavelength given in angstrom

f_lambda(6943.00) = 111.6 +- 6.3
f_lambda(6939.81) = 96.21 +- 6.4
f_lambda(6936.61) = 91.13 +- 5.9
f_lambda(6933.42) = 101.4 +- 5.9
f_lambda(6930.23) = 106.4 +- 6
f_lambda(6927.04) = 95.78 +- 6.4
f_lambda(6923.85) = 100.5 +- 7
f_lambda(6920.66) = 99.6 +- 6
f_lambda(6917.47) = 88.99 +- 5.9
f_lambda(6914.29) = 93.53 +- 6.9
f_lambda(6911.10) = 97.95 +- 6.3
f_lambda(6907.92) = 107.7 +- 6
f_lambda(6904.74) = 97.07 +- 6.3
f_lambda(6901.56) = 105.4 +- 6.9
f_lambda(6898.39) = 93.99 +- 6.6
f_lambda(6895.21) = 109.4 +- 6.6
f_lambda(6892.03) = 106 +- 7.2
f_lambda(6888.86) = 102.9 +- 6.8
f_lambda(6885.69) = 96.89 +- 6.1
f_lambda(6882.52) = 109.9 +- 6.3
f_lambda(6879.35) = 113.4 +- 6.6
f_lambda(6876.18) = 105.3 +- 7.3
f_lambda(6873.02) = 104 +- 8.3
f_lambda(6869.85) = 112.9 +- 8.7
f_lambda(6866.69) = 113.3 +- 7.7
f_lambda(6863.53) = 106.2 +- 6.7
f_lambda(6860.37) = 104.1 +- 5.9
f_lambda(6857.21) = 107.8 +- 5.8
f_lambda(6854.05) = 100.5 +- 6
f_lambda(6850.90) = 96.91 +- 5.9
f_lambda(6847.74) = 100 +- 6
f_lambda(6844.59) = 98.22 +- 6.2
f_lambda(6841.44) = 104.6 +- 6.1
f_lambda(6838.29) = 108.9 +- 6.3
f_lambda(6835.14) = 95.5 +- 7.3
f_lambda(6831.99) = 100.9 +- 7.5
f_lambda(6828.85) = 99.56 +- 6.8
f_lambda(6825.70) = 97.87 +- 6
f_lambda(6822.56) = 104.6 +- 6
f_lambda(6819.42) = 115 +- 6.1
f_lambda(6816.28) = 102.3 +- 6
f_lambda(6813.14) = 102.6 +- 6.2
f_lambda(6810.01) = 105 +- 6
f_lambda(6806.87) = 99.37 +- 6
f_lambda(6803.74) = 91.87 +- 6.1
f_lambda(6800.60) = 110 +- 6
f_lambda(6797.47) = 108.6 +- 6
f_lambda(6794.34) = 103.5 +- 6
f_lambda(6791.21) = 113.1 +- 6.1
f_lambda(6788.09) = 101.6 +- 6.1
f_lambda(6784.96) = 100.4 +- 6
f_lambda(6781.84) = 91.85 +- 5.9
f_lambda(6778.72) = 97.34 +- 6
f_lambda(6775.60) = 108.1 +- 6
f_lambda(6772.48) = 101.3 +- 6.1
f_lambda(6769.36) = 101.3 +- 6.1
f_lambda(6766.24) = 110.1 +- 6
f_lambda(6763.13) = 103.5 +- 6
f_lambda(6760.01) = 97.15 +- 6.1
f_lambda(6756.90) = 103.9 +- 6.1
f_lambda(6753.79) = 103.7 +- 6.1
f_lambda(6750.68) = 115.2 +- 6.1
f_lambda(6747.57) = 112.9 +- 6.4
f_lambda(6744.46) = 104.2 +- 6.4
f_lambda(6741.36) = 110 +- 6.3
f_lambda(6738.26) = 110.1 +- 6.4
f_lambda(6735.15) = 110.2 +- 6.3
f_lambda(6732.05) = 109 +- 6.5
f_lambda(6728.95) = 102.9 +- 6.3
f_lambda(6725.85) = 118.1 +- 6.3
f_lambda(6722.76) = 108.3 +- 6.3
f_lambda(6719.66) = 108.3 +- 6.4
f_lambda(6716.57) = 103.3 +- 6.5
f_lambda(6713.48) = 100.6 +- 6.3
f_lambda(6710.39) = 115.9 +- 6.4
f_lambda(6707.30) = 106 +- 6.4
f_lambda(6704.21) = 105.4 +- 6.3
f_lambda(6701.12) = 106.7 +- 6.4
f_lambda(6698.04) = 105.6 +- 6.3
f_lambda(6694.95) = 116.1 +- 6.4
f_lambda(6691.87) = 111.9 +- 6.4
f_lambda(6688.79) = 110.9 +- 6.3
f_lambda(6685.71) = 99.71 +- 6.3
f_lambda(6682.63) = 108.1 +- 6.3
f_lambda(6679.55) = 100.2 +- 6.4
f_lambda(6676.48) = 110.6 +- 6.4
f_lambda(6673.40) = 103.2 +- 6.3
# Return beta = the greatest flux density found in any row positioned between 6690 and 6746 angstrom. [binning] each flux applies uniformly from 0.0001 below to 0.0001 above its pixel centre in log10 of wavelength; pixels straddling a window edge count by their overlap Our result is 118.1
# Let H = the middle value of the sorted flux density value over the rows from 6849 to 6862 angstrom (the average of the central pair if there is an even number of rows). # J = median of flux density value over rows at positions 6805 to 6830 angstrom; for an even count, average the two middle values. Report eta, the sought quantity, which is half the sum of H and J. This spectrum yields 102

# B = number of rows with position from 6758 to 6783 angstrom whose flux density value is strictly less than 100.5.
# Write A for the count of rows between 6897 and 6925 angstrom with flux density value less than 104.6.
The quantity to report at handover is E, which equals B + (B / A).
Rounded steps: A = 7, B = 3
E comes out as 3.4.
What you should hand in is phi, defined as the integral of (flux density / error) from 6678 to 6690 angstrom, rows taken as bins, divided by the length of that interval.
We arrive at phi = 16.5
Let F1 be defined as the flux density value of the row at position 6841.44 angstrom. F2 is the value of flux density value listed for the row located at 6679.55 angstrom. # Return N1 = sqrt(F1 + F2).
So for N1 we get 14.31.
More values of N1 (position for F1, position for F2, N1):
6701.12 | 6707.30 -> 14.58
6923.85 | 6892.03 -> 14.37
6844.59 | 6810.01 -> 14.26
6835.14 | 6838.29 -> 14.30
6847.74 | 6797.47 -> 14.44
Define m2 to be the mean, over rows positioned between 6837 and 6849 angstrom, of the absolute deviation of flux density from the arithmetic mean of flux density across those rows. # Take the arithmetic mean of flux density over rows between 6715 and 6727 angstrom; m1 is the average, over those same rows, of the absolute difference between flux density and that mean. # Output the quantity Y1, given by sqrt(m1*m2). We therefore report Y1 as 4.1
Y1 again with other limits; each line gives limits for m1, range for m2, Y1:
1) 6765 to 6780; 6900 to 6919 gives 4.9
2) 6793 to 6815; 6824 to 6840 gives 3.9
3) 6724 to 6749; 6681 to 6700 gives 3.7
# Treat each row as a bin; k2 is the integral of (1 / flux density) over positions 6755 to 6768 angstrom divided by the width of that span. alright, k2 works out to 0.0097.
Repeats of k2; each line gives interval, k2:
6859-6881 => 0.0092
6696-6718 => 0.0094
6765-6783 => 0.0099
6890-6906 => 0.0098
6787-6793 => 0.0093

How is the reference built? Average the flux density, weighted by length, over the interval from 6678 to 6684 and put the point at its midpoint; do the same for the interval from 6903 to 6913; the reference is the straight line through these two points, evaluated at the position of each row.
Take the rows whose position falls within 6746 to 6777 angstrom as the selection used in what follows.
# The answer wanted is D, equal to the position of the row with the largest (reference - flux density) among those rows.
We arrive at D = 6760.01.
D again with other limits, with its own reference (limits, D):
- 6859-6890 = 6885.69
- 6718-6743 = 6728.95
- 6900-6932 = 6917.47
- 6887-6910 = 6898.39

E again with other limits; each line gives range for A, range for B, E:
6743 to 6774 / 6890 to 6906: 2.3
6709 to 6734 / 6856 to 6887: 1.3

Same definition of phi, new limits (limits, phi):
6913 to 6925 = 15.0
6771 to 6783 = 16.6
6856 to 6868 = 16.7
